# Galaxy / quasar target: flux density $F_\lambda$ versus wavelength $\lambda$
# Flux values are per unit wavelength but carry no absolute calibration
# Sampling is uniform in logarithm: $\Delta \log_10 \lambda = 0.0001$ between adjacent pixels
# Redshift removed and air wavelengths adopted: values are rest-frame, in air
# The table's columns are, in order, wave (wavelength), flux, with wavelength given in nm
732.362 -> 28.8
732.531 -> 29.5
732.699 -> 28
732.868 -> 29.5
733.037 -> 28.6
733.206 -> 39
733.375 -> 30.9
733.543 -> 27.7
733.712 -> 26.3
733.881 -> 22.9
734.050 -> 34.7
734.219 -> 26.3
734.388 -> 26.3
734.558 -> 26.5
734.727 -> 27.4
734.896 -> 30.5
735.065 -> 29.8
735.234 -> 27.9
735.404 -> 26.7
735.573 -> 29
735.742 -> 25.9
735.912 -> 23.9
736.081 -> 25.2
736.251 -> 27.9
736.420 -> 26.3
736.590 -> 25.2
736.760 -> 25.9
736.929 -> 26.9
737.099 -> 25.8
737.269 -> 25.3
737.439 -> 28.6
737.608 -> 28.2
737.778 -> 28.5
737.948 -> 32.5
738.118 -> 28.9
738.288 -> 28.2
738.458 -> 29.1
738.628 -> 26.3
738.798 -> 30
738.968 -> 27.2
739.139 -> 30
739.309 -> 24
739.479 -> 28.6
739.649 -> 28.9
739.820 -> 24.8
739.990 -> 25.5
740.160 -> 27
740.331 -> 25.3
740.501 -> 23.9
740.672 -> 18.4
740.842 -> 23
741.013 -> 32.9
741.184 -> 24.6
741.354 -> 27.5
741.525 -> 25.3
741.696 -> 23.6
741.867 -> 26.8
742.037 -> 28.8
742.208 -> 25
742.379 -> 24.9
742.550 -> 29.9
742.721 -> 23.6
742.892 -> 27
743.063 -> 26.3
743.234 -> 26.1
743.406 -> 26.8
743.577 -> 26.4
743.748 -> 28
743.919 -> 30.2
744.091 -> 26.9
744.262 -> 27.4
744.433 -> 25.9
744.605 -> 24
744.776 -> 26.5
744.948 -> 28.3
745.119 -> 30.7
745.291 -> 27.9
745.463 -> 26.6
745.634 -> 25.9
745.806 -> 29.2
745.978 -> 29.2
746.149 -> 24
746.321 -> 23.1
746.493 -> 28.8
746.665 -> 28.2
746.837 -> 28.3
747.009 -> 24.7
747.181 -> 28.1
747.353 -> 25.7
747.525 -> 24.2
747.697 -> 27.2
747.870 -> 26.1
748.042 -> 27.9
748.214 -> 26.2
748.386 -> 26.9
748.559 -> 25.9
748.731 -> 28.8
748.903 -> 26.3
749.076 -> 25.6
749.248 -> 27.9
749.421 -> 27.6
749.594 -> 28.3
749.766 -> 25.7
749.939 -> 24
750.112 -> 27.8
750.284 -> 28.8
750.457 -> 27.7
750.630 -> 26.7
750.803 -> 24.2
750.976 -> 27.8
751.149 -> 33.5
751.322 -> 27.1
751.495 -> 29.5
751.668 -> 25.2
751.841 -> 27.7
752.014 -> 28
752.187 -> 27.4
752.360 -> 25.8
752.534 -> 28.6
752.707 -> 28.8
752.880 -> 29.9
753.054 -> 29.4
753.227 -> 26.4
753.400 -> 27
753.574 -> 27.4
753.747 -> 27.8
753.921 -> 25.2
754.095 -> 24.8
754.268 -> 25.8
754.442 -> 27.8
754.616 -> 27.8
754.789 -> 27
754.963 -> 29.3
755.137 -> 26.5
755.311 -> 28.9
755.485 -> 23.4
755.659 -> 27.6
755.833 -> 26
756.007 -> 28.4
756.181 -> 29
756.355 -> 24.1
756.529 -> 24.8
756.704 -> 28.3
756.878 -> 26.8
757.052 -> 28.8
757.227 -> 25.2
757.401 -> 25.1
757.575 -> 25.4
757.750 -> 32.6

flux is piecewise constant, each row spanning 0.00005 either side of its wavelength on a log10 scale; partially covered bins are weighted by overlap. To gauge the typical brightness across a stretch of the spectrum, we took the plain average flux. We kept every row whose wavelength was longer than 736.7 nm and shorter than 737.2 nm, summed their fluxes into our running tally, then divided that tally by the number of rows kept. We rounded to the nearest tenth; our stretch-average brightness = 26.2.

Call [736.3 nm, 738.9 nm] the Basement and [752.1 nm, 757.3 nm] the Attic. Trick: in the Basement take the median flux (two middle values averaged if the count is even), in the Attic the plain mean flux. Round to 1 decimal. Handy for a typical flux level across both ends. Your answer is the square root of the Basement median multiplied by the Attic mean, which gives 27.7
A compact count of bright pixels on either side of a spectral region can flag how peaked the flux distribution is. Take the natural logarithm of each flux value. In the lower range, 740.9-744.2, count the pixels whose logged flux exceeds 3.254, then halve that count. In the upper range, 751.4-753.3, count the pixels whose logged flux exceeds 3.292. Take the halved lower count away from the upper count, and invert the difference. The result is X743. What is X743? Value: 0.7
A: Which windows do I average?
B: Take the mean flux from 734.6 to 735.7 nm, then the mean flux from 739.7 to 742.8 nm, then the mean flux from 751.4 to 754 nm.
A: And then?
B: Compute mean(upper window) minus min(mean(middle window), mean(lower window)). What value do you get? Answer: 2.0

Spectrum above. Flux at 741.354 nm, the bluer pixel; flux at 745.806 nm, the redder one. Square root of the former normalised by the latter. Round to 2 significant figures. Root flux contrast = 0.97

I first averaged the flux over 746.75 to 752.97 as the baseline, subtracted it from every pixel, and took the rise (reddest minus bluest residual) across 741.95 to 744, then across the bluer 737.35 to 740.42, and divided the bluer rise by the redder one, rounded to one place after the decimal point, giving -2.4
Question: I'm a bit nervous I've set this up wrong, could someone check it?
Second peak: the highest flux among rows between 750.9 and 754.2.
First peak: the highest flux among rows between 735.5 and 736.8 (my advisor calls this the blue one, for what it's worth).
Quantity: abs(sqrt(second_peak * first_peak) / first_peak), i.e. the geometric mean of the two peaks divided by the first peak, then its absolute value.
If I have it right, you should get 1.07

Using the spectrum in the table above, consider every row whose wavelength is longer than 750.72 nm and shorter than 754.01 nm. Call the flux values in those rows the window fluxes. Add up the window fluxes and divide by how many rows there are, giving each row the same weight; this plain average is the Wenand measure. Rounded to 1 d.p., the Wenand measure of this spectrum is 27.7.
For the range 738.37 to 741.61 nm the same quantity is 26.4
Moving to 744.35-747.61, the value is 26.8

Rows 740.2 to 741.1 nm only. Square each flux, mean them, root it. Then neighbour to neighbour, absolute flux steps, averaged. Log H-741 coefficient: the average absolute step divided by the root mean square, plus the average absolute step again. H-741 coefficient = 5.6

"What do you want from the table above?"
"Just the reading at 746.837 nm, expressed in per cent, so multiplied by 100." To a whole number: 2830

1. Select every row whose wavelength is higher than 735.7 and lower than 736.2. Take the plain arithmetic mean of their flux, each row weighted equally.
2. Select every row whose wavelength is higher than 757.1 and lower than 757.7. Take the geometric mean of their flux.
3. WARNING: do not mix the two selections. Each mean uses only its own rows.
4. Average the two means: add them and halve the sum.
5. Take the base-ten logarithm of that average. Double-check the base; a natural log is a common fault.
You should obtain 1.40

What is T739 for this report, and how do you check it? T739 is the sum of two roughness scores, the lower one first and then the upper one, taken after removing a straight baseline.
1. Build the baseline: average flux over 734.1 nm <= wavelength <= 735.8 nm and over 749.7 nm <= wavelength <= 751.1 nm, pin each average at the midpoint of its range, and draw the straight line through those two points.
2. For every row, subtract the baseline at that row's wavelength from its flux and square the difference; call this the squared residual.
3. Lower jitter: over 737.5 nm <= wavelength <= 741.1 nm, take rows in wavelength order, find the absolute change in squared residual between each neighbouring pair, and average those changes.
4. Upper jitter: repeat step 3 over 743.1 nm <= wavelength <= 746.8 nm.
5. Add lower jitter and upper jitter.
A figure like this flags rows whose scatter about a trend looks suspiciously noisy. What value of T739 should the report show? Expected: 17.2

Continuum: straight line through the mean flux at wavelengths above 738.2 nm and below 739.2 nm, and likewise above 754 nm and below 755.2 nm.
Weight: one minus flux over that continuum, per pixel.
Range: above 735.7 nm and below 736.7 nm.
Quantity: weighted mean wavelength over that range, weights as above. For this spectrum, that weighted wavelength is 736.13 nm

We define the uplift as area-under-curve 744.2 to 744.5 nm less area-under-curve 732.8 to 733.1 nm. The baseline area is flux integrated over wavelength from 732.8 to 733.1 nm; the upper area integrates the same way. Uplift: -1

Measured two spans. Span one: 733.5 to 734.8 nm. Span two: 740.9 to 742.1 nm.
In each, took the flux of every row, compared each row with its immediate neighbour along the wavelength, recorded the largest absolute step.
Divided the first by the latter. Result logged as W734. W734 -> 1.4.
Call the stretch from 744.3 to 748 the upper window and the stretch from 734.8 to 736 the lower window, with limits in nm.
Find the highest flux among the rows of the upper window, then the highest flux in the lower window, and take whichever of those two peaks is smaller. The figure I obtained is 30.5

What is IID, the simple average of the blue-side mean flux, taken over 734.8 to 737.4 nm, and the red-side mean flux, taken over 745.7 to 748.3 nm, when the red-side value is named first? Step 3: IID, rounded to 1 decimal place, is 26.8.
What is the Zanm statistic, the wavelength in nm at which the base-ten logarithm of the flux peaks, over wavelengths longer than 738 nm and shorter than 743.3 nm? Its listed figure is 741.013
